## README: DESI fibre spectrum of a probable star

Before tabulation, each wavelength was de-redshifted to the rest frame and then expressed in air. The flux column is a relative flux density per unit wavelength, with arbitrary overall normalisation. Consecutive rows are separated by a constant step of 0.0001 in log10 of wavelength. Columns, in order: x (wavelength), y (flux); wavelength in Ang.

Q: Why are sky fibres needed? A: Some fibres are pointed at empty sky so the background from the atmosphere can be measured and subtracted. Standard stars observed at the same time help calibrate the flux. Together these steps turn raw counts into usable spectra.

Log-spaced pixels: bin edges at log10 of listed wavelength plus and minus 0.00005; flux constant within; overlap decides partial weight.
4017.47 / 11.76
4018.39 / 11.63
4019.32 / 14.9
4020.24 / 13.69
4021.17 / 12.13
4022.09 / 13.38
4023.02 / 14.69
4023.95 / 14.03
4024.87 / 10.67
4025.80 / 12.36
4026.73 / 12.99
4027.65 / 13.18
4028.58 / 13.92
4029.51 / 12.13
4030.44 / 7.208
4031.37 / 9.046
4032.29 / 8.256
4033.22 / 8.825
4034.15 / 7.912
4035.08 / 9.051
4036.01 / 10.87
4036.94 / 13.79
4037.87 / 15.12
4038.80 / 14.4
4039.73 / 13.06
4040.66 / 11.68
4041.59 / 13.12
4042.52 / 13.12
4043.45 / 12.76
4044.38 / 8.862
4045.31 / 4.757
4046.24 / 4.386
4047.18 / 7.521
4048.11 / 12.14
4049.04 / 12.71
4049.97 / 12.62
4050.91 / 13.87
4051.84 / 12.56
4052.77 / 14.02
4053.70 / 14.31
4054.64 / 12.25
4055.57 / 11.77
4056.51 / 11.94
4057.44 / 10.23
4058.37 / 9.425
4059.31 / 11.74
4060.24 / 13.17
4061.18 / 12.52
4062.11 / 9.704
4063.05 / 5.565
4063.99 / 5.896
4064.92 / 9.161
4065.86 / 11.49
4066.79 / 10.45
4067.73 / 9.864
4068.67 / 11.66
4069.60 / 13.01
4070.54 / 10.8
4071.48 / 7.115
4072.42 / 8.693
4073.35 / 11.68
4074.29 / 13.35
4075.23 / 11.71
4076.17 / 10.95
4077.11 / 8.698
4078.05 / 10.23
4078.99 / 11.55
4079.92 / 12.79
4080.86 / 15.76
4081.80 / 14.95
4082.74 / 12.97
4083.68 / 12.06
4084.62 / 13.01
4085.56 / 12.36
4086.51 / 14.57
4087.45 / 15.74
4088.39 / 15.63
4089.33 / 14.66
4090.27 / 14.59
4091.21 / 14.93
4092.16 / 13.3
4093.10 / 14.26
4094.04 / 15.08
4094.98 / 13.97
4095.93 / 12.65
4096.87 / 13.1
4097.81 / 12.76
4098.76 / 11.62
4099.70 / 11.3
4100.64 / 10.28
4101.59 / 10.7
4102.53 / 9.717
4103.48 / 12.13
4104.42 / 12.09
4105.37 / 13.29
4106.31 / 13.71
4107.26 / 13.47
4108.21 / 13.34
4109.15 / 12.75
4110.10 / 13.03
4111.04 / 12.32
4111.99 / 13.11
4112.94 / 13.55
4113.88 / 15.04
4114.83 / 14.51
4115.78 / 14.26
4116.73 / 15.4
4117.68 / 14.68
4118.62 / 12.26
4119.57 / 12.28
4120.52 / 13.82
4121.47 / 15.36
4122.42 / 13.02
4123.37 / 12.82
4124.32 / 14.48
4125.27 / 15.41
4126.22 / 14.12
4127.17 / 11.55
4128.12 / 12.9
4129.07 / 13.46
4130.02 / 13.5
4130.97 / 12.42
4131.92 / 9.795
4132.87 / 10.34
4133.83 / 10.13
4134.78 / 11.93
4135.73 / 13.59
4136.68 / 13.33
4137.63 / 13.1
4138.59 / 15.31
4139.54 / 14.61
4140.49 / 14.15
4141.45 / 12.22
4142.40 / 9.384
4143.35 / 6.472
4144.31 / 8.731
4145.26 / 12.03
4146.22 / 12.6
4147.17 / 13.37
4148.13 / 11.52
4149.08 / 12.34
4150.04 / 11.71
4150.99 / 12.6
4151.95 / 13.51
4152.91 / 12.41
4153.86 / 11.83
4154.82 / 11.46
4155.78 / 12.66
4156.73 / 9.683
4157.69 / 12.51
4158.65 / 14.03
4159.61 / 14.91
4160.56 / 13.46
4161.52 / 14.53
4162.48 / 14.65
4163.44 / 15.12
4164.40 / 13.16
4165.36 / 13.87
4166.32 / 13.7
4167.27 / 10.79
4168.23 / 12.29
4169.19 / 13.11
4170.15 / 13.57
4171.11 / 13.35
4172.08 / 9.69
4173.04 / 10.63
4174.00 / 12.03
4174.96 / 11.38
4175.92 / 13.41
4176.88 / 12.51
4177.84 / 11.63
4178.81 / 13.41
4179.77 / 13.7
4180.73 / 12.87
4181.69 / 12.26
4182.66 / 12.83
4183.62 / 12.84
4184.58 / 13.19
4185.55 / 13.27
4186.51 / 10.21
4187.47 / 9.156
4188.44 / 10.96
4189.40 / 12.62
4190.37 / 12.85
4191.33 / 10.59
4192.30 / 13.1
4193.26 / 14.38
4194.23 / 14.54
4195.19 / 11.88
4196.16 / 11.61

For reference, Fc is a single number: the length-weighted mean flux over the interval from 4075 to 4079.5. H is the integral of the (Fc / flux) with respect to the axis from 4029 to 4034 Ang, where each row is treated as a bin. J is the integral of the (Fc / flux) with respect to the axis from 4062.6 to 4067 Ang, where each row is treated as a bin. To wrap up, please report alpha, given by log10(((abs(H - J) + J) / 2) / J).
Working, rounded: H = 6.0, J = 6.1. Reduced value -0.30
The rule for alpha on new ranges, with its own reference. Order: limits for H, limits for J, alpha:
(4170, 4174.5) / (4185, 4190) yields -0.25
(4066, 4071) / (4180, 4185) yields -0.24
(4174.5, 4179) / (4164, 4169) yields -0.27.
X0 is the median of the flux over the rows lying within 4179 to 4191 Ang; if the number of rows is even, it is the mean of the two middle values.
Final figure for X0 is 12.8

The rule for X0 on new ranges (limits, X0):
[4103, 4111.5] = 13.0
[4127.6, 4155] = 12.4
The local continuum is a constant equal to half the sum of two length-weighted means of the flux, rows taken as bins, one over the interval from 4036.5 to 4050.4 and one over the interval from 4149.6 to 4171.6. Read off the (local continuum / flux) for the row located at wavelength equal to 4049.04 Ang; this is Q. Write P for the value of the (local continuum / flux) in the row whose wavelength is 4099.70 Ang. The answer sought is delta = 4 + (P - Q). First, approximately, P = 1.08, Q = 1.0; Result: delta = 4.12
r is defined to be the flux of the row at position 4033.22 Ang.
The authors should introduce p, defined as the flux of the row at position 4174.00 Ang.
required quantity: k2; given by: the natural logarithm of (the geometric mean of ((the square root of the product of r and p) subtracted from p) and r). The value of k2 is 1.4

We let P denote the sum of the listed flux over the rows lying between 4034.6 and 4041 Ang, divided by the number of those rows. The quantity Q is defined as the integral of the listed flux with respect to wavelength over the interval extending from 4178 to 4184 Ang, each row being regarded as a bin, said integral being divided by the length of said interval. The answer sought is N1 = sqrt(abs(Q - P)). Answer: 0.6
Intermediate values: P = 12.6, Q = 12.9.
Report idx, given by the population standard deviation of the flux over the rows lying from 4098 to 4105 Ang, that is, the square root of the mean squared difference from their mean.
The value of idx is 0.9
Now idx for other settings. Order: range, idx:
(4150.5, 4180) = 1.4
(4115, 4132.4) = 1.4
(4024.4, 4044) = 2.3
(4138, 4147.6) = 2.7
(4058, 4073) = 2.3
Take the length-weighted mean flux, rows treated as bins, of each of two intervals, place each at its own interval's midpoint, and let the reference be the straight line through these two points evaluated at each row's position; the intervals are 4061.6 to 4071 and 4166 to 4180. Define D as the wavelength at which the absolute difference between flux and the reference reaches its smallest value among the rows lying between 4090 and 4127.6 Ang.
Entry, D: 4101.59 Ang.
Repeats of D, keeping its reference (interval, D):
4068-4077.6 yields 4070.54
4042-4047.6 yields 4044.38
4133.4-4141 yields 4134.78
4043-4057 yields 4044.38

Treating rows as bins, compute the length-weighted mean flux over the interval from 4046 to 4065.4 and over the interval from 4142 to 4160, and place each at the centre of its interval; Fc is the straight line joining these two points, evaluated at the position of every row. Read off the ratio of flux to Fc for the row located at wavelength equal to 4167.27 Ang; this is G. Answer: 0.91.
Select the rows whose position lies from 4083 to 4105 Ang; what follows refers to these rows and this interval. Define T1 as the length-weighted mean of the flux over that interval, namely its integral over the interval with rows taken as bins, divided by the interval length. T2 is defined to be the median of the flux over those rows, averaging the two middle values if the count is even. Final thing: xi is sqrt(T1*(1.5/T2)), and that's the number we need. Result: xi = 1.23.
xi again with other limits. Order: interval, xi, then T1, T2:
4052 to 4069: 1.19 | 10.9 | 11.6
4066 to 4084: 1.22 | 11.5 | 11.7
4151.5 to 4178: 1.22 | 12.7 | 12.9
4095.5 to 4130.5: 1.22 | 13.1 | 13.1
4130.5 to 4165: 1.22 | 12.4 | 12.6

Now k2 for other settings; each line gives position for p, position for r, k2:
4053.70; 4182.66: 1.1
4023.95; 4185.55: 0.8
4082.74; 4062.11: 1.4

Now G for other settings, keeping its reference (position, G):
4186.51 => 0.84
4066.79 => 0.95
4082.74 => 1.16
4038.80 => 1.34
